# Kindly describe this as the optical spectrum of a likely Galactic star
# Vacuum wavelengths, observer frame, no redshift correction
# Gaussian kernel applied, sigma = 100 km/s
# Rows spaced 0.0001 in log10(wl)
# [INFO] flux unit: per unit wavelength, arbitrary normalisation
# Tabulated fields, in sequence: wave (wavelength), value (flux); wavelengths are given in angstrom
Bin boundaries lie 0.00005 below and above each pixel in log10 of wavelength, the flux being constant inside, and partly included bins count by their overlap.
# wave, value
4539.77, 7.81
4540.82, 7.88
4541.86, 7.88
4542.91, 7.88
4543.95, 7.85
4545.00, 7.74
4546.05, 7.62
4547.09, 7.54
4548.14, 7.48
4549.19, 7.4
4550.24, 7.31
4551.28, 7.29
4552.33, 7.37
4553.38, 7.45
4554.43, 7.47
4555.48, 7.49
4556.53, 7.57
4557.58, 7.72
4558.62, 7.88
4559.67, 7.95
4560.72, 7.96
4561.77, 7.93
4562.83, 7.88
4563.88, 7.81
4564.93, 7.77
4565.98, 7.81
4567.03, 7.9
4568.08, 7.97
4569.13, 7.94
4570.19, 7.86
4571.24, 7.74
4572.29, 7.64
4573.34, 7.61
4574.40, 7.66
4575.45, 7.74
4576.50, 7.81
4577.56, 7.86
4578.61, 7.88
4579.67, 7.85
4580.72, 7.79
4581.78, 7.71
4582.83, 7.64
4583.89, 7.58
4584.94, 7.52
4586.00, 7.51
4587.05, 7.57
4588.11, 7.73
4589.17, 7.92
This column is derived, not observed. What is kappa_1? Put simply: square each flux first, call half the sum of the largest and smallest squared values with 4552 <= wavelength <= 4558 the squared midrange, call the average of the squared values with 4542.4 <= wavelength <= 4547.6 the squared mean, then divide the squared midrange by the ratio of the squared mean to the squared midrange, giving 54.3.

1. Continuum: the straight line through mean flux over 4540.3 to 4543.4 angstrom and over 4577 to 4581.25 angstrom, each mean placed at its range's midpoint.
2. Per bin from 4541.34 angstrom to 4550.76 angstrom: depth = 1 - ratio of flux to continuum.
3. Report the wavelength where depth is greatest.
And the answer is 4550.24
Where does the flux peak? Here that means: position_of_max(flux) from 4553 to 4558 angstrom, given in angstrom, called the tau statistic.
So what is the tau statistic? 4557.58 angstrom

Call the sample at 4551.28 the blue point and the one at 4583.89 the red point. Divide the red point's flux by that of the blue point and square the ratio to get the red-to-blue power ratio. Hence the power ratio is 1.08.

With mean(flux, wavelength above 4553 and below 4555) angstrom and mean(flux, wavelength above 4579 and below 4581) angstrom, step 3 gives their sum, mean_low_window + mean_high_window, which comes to 15.28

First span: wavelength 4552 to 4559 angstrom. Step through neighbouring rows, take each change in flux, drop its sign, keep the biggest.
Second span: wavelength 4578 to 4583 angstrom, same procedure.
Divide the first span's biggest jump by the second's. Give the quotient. 2.00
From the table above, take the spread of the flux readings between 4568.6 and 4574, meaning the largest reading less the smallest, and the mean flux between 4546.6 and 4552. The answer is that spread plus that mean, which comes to 7.7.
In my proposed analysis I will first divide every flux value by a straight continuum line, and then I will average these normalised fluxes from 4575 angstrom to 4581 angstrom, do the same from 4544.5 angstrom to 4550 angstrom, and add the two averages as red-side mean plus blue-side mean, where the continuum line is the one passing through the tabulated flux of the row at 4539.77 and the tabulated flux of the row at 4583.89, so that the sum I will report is 2.00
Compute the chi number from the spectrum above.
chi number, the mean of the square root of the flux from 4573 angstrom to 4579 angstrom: 2.79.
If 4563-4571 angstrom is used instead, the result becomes 2.80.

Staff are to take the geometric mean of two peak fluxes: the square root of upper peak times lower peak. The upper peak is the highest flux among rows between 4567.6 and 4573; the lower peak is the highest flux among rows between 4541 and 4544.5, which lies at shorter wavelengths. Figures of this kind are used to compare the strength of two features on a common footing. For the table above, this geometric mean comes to 7.92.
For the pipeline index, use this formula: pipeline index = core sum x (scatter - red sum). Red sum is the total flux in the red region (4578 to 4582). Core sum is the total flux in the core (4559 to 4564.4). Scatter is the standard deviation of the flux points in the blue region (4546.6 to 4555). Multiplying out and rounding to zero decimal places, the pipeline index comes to -1231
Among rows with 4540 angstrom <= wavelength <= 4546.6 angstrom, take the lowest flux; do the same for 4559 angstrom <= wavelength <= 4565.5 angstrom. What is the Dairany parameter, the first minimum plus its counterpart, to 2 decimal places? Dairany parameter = 15.39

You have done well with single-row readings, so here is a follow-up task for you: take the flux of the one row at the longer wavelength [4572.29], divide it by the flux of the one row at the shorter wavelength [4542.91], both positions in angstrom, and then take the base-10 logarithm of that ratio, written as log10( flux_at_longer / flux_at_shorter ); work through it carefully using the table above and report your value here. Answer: -0.013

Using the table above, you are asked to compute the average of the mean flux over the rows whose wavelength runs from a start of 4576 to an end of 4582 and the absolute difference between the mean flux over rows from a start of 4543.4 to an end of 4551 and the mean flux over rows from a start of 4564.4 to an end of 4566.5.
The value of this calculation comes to 4.02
